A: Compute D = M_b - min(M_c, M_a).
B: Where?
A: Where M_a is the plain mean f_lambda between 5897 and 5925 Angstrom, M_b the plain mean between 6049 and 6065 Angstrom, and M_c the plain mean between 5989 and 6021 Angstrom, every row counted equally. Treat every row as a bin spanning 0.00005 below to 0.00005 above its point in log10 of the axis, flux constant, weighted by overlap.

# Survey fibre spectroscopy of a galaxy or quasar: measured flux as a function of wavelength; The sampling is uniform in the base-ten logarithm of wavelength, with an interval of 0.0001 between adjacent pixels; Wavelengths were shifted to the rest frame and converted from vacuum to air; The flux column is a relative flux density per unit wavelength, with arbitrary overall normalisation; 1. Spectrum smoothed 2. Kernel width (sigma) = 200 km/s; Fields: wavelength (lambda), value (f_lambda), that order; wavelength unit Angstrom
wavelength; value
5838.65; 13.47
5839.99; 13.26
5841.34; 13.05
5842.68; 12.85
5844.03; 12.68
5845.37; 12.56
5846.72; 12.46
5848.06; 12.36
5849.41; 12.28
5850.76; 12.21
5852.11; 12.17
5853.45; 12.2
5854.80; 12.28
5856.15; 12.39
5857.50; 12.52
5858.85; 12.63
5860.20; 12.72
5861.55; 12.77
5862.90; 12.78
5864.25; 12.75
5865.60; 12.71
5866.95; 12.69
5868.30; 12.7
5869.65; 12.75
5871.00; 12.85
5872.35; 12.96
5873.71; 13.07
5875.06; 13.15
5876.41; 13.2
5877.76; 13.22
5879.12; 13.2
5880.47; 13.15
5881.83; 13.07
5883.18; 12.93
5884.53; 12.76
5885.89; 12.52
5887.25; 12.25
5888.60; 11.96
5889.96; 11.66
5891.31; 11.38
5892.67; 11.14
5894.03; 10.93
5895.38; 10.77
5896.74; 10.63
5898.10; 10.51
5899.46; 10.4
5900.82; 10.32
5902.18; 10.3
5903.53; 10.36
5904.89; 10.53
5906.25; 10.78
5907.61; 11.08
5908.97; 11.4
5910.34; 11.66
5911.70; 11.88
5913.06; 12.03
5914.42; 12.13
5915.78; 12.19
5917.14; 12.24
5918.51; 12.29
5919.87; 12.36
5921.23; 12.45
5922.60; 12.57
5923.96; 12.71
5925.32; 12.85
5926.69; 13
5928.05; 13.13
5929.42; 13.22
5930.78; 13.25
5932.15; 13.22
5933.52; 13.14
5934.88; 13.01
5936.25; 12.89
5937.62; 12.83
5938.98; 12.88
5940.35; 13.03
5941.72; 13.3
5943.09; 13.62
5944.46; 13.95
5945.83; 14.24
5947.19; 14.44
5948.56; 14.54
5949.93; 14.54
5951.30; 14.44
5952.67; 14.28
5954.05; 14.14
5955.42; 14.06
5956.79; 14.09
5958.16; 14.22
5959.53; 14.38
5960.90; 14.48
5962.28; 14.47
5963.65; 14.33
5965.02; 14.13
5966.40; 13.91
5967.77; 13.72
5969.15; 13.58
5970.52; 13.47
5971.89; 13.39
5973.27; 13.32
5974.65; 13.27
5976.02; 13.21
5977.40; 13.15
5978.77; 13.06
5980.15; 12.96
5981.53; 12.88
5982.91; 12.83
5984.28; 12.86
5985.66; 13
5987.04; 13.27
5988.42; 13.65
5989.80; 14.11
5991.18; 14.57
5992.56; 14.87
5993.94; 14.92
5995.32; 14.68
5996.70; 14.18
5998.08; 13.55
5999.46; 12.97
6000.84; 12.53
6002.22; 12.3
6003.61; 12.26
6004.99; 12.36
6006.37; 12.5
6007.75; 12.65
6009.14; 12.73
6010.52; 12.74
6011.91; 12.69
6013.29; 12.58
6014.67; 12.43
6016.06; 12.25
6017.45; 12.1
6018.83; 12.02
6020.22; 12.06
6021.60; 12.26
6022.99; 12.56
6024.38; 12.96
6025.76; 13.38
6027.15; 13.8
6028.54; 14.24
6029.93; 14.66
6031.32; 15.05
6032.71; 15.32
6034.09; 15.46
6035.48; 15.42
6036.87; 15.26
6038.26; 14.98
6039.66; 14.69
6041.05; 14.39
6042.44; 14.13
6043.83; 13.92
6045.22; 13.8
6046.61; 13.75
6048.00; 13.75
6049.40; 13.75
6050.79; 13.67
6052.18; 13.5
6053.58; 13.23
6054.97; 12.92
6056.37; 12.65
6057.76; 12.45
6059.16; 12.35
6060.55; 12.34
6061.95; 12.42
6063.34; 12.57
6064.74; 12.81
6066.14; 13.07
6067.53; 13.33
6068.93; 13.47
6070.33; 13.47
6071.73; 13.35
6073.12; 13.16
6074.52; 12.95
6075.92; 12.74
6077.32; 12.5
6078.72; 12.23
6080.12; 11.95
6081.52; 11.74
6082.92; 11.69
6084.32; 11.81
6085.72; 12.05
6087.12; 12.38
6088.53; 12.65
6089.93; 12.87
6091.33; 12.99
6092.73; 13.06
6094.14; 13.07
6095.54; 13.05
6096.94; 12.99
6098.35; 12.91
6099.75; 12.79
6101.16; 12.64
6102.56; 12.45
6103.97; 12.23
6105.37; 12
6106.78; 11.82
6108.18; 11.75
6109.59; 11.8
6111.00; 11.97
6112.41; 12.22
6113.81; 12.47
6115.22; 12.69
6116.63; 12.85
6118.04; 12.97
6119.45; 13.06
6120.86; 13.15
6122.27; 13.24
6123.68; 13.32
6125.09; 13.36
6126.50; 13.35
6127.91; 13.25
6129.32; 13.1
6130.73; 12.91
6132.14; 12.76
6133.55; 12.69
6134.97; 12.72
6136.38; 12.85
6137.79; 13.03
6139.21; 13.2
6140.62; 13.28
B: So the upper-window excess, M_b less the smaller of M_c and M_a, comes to 1.4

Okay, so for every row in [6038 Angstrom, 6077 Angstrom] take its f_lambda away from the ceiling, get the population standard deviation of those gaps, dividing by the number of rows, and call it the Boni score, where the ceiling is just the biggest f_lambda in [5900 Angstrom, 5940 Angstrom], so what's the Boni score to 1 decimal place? 0.7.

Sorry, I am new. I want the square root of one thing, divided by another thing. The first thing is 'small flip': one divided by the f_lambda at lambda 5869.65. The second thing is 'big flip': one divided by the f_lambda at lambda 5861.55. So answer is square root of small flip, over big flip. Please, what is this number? 3.6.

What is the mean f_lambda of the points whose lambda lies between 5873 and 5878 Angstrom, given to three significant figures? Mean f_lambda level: 13.2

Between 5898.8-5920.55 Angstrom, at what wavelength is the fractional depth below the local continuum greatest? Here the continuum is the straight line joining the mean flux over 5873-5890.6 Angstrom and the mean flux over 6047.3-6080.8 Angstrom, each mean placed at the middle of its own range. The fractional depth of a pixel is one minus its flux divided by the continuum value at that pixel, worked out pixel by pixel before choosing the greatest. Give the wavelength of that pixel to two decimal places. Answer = 5902.18 Angstrom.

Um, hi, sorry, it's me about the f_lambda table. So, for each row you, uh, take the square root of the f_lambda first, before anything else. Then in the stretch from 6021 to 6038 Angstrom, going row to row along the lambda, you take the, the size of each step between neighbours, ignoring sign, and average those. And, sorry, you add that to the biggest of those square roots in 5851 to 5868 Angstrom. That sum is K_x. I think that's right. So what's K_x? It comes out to 3.62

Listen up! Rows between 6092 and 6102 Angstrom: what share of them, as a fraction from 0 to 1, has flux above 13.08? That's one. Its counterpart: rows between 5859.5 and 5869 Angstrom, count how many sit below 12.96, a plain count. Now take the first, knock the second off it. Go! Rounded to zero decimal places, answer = -7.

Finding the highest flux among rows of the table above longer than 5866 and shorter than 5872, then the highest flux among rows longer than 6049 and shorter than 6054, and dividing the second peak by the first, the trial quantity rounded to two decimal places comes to 1.07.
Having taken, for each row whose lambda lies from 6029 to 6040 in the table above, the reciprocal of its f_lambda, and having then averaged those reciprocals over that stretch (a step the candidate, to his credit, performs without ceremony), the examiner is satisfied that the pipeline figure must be 0.0662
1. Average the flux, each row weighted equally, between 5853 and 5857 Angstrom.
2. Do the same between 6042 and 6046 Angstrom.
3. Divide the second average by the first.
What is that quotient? 1.14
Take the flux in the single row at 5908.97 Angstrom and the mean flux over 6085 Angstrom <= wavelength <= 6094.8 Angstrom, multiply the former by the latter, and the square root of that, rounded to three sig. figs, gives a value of 12.0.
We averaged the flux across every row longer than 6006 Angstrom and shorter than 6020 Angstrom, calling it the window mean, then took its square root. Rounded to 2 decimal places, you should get 3.53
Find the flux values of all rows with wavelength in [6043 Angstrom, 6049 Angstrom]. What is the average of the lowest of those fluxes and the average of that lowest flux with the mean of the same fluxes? 13.8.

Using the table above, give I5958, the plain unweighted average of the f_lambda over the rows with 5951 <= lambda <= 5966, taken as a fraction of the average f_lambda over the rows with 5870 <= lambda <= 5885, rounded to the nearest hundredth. 1.09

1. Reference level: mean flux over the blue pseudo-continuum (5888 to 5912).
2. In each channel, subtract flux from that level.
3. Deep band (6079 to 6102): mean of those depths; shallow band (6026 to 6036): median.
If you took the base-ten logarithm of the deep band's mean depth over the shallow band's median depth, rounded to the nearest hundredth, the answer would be -0.42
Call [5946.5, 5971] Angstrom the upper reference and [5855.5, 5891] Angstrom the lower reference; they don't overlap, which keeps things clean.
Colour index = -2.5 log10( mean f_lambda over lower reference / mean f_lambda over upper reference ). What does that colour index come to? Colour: 0.12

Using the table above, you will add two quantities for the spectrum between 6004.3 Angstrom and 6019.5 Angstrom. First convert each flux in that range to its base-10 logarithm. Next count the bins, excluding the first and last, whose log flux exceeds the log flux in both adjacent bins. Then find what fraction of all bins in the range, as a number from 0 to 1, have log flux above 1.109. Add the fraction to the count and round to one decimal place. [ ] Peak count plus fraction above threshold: 1.0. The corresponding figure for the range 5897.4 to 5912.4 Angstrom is 0.0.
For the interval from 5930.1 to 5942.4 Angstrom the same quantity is 0.9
